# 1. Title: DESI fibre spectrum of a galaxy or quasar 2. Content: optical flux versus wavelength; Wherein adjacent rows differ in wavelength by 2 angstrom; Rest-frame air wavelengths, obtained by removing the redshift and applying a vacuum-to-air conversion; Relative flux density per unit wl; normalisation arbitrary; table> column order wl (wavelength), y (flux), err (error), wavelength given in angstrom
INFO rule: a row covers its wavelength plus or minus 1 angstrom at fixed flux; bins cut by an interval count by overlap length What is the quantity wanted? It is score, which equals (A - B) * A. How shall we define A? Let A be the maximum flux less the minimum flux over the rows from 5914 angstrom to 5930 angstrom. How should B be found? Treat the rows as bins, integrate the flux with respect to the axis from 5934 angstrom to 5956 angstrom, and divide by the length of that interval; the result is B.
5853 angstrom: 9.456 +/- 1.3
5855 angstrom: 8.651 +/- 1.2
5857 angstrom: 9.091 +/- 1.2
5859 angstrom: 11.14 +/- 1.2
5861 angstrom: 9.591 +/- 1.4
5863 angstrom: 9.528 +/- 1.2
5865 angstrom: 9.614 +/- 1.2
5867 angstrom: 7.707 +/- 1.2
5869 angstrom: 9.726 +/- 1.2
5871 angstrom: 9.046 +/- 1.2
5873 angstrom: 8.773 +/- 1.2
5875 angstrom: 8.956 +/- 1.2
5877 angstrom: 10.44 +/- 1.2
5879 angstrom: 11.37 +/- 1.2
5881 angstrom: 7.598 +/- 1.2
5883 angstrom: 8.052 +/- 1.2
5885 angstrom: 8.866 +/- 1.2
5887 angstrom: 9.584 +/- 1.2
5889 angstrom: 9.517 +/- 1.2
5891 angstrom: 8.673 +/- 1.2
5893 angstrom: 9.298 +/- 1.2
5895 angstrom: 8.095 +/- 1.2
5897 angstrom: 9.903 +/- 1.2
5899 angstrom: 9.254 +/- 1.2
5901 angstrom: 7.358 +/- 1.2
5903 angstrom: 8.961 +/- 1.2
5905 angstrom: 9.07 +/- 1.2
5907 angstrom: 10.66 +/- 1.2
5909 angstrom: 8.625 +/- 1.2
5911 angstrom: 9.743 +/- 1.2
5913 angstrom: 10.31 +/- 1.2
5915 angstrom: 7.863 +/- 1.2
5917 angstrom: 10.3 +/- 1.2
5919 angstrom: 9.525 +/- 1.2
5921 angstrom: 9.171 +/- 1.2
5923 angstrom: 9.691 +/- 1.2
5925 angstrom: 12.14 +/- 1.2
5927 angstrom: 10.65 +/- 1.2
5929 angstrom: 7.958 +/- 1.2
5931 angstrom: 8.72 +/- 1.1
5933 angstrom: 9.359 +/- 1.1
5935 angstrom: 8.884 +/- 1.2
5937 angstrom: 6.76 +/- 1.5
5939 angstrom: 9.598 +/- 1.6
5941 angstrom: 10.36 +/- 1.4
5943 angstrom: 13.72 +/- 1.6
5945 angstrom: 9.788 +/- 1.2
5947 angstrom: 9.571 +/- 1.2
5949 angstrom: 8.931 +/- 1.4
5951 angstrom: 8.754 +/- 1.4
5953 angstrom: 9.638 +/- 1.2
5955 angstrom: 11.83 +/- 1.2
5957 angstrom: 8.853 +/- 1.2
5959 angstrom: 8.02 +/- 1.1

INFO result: -24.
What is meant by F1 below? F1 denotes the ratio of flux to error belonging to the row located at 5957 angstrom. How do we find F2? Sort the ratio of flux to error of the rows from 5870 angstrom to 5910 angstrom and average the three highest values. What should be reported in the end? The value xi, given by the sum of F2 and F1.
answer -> 16.4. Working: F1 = 7.4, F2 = 9.02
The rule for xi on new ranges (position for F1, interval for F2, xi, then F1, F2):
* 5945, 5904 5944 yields 17.4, 8.2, 9.29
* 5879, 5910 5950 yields 18.7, 9.5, 9.19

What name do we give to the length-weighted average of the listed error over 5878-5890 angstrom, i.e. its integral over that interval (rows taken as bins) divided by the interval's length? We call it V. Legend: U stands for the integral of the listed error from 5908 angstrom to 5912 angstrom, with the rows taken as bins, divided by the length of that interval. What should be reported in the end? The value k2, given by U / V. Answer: 1.00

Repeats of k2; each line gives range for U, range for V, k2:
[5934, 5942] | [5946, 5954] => 1.10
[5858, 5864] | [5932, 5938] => 1.00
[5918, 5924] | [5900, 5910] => 1.00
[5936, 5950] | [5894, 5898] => 1.18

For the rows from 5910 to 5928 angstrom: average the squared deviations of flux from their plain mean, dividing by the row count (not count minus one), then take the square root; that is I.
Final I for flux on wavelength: 1.1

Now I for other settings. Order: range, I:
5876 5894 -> 1.1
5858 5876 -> 0.9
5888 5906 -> 0.7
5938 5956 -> 1.5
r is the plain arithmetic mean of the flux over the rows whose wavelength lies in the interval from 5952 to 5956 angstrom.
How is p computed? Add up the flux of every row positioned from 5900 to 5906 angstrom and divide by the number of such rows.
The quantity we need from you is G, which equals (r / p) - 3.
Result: -1.73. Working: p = 8.5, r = 10.7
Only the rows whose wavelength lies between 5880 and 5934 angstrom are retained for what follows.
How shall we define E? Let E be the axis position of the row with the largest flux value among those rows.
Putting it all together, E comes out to 5925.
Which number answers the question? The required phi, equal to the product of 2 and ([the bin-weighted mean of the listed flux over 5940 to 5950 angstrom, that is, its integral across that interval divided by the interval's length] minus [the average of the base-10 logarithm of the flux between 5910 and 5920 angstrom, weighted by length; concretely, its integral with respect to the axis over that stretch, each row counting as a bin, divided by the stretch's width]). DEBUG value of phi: 19.0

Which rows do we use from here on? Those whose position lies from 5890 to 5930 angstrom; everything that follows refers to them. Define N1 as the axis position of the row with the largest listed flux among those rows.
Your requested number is 5925 angstrom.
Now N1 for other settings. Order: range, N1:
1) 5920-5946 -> 5943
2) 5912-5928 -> 5925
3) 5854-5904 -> 5879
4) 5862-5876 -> 5869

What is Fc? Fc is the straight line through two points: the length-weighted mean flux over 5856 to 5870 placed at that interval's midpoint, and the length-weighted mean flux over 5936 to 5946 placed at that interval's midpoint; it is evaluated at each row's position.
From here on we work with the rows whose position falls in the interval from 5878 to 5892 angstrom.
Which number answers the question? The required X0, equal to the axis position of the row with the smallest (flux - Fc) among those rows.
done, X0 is 5881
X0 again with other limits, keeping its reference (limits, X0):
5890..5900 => 5895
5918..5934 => 5929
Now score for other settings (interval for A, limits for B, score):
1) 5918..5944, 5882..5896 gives -13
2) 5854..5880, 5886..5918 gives -20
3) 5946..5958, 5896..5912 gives -19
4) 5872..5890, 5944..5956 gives -23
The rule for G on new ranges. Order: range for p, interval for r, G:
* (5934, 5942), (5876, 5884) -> -1.95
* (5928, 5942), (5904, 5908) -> -1.88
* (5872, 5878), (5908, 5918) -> -2.00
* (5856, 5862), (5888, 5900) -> -2.08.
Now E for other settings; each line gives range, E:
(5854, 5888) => 5879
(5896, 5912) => 5907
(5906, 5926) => 5925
